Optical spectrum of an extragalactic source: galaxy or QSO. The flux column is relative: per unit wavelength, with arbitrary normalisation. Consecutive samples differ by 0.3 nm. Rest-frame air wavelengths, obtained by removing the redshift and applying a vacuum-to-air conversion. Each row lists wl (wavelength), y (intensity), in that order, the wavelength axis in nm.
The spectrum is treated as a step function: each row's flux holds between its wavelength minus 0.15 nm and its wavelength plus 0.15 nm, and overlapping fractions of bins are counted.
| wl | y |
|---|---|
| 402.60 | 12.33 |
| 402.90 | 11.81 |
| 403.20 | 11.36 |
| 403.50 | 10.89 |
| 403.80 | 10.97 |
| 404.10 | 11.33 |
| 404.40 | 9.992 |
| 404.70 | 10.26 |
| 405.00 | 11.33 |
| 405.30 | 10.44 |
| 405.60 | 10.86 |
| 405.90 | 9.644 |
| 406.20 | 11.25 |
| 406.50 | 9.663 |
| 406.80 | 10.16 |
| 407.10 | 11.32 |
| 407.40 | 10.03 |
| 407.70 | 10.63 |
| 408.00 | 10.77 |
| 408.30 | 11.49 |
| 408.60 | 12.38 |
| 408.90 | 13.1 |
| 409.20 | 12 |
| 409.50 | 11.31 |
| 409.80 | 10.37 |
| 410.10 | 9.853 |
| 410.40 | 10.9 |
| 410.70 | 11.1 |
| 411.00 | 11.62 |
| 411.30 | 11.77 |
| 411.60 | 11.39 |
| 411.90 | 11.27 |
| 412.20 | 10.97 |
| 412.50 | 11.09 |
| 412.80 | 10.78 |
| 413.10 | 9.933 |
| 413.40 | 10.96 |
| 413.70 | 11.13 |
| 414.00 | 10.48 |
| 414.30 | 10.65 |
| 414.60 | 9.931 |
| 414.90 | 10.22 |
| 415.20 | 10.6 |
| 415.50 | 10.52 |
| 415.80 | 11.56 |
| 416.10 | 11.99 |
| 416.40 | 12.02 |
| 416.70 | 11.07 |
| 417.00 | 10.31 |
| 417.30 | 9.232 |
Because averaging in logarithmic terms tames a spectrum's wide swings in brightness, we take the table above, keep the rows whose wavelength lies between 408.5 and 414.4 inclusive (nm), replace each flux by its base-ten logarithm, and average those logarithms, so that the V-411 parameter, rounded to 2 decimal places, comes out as 1.05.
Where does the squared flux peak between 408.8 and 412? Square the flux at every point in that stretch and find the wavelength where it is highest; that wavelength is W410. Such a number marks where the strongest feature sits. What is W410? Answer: 408.90 nm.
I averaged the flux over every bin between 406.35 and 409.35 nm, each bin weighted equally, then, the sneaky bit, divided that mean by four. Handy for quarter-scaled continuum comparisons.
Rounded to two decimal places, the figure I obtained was 2.79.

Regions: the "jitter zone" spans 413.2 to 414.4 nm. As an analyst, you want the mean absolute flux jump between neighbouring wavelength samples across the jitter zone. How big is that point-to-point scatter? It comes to 0.3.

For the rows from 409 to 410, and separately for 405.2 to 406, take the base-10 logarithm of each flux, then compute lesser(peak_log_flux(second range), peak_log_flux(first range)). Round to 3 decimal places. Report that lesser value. 1.036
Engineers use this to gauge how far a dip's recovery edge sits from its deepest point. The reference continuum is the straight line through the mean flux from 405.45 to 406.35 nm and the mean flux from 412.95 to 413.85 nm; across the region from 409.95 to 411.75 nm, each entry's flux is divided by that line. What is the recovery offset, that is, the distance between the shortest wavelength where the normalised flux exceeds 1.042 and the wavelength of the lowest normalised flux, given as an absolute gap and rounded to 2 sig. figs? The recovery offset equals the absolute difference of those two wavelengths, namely 0.60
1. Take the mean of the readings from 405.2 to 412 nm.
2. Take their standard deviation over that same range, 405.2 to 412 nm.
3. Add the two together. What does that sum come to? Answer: 11.9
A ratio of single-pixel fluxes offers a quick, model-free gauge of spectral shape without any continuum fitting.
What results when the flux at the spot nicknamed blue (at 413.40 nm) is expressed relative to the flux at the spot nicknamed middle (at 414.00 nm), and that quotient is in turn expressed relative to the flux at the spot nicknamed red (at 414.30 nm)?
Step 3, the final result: 0.098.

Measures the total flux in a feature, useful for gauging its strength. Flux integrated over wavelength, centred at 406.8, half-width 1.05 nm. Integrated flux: 21.8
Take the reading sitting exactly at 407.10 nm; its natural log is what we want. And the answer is 2.43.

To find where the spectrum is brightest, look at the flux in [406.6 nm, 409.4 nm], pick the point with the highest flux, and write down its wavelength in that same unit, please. 408.90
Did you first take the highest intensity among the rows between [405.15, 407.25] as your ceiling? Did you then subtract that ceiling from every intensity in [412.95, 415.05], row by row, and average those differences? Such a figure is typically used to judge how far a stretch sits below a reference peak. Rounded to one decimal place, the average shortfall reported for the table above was -0.8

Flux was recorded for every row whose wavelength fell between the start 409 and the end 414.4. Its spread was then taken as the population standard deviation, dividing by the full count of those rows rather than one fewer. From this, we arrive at 0.56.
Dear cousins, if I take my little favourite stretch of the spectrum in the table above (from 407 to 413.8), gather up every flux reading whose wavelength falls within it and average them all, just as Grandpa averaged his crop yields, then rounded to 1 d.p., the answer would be 11.1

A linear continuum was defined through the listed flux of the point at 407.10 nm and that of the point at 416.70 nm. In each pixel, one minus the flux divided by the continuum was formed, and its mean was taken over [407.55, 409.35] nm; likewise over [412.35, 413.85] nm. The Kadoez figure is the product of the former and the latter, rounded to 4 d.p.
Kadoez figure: -0.0014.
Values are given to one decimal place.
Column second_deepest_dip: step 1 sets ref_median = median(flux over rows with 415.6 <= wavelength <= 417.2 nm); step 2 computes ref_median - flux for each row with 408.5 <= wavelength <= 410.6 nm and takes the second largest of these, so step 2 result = 1.2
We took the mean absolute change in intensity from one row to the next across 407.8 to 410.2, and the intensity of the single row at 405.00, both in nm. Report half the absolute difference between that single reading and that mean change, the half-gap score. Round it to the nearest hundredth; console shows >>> 5.27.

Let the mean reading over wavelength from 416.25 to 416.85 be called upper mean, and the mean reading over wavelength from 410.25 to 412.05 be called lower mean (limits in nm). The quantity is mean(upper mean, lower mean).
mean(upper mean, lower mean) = 11.44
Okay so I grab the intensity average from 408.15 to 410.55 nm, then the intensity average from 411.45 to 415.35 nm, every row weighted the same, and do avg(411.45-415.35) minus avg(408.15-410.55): -0.7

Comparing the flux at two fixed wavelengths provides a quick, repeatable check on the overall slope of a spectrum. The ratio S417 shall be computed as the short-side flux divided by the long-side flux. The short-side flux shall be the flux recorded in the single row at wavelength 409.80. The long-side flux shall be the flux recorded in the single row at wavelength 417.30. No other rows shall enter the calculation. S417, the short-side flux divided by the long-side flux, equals 1.12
